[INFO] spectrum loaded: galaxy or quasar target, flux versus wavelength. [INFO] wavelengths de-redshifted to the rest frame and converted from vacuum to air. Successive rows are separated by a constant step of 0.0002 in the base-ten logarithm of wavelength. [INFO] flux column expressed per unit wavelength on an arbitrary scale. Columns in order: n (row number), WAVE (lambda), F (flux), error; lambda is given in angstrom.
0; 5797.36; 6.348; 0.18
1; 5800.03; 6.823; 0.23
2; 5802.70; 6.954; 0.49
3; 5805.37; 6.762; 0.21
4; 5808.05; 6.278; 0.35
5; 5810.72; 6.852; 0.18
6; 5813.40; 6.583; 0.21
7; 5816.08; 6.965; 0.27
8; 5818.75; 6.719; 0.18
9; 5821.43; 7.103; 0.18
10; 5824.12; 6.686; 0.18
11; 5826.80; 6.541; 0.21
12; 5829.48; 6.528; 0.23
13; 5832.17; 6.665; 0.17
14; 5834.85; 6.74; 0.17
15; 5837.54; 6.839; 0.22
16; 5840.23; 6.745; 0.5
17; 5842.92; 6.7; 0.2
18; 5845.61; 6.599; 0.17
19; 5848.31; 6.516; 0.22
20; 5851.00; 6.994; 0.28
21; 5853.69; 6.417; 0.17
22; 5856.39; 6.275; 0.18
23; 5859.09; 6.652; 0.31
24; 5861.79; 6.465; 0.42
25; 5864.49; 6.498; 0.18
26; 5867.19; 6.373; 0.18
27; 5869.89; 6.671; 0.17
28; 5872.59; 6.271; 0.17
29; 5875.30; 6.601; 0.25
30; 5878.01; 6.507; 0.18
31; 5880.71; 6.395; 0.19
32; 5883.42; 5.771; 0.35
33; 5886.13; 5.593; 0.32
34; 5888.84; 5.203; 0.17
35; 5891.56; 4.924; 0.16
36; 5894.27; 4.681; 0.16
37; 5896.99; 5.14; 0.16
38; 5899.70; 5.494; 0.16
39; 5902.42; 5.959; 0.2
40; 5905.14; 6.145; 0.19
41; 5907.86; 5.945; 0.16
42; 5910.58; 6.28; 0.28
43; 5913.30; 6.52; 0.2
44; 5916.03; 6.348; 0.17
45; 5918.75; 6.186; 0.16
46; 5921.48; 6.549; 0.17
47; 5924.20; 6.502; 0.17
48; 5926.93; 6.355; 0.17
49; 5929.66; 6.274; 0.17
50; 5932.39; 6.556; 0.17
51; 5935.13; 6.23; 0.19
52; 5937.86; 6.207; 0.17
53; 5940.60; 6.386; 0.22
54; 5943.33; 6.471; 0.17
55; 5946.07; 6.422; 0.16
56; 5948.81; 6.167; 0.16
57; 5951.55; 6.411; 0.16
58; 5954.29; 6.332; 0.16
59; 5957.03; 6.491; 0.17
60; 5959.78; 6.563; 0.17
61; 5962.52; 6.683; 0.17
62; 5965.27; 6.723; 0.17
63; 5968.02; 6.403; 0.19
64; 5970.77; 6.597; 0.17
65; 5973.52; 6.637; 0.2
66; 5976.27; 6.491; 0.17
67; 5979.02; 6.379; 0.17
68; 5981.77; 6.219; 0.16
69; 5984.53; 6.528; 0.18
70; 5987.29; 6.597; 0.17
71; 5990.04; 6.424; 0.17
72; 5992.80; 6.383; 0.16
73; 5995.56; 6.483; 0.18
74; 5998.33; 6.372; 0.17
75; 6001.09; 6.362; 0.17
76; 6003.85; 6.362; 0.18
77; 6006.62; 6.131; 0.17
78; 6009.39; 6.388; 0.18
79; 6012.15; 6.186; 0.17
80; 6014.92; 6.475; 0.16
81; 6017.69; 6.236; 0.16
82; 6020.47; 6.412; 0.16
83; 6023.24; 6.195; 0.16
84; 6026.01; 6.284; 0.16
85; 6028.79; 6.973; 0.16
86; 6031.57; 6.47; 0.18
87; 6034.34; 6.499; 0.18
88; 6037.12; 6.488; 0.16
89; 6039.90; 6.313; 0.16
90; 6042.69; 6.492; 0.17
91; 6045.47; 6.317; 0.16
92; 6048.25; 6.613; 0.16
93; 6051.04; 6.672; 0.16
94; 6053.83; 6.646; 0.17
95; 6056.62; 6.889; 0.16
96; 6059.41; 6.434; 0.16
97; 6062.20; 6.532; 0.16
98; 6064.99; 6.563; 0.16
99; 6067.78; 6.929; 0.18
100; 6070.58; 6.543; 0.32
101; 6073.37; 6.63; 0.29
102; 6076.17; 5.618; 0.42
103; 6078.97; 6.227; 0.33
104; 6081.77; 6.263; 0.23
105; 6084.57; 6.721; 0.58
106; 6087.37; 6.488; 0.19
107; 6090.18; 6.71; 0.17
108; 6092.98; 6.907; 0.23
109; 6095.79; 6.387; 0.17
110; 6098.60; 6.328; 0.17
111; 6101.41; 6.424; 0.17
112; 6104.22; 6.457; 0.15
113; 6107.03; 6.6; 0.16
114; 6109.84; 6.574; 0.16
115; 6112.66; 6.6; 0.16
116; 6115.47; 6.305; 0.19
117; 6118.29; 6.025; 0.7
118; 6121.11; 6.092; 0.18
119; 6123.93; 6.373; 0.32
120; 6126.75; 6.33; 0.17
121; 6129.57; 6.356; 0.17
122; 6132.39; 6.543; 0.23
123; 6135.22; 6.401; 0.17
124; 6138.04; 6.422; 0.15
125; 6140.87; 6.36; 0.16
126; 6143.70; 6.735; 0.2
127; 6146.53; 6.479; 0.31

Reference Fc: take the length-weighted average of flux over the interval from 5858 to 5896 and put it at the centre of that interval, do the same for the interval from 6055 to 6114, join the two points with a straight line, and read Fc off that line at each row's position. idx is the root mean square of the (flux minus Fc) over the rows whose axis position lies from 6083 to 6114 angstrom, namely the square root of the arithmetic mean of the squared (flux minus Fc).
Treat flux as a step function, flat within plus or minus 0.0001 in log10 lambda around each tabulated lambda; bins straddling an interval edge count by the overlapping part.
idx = 0.17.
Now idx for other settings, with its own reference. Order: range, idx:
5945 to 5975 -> 0.31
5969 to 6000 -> 0.22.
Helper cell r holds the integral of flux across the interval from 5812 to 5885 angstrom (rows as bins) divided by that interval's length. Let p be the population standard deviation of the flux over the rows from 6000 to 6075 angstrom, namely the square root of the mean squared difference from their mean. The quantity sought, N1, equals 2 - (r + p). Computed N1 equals -4.8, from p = 0.21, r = 6.58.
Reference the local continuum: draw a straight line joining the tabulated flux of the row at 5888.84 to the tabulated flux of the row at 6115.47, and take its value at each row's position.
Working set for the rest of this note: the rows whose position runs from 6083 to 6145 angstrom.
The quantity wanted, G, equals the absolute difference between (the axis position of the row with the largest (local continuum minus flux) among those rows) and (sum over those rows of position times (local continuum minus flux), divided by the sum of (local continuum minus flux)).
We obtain 20.9 angstrom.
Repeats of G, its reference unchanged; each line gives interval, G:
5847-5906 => 27.4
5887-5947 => 31.9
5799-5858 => 29.7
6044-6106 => 7.0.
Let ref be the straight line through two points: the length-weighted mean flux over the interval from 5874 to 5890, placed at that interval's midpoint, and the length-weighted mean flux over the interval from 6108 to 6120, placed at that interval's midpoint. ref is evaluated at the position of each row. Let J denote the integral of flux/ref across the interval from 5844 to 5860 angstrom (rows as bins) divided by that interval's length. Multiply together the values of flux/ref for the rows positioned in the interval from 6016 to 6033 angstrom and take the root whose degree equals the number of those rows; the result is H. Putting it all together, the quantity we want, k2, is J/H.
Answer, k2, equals 1.07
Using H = 1.03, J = 1.10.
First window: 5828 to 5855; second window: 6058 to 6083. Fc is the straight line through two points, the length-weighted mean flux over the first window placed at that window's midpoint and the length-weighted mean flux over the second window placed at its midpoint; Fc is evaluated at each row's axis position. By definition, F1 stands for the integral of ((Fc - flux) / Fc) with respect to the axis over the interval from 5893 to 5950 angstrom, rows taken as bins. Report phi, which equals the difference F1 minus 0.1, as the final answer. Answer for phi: 4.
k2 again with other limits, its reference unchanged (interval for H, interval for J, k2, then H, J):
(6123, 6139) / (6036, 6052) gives 1.03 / 1.00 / 1.03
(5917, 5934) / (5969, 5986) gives 1.00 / 1.05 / 1.05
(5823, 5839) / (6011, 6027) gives 0.90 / 1.12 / 1.01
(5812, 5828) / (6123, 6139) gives 0.88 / 1.14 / 1.00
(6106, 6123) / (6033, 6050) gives 1.03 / 1.00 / 1.03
